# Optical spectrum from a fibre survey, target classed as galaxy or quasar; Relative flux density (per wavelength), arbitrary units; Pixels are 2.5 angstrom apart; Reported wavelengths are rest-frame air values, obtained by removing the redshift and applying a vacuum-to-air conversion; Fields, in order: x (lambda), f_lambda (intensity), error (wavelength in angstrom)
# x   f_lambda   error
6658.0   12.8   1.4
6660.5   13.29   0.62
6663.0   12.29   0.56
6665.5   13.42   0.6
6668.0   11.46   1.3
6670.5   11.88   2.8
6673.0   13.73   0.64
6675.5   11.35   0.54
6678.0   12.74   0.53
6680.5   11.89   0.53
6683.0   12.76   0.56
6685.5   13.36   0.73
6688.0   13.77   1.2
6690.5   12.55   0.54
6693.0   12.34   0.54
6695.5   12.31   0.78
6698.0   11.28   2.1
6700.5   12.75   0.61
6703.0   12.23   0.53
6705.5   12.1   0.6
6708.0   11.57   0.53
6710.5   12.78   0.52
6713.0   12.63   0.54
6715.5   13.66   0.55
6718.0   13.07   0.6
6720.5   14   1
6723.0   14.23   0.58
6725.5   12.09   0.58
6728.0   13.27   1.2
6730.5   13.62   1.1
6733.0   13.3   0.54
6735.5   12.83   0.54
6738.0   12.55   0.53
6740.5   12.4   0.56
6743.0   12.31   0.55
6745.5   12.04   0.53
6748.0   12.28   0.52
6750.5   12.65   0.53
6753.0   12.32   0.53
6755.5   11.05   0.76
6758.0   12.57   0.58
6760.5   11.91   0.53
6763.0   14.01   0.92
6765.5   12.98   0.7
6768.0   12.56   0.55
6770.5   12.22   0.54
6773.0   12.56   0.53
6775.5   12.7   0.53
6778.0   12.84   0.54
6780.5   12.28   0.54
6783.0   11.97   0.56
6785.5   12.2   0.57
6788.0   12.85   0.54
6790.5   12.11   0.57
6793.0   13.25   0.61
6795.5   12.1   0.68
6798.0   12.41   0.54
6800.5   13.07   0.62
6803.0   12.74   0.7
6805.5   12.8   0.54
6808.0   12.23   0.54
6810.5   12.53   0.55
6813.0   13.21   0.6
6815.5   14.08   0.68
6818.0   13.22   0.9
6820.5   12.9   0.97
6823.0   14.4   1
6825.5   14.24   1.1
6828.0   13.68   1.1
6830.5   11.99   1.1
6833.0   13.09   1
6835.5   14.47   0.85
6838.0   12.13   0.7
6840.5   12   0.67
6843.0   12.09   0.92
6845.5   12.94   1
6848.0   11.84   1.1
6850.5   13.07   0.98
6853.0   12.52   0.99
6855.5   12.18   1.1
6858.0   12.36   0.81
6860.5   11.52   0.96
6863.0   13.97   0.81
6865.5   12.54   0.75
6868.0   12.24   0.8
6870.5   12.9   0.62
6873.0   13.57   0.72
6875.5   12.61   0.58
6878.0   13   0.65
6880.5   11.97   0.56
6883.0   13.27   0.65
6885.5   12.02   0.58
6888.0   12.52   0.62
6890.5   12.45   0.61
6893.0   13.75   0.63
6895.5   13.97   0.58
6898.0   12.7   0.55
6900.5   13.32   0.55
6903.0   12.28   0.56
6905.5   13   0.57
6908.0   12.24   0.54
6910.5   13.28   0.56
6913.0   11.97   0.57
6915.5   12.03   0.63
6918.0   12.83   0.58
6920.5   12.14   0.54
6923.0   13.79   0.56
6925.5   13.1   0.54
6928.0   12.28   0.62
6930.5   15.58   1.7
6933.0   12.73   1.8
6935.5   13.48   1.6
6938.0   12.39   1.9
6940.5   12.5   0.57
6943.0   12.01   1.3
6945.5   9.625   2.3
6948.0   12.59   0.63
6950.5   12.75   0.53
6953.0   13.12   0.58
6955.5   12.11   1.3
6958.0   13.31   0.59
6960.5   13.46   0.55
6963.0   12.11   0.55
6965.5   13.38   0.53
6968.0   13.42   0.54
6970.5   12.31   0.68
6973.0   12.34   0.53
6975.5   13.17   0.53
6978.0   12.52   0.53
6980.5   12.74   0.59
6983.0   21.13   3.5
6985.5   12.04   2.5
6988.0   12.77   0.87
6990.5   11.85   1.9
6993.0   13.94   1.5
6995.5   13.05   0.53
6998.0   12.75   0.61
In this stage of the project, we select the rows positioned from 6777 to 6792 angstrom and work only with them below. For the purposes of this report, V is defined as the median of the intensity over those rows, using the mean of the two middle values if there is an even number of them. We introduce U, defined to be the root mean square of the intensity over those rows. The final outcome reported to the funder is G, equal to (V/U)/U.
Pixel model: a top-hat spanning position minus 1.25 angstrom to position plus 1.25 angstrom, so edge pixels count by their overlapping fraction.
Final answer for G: 0.0799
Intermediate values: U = 12.4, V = 12.2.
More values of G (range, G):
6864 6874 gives 0.0774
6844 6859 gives 0.0797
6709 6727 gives 0.0747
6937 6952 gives 0.0861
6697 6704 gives 0.0835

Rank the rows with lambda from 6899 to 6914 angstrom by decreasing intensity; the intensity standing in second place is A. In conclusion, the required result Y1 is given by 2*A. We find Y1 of 26.6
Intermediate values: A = 13.28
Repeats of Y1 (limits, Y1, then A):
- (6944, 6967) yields 26.8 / 13.38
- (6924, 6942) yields 27.0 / 13.48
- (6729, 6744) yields 26.6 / 13.3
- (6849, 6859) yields 25.0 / 12.52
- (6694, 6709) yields 24.6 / 12.31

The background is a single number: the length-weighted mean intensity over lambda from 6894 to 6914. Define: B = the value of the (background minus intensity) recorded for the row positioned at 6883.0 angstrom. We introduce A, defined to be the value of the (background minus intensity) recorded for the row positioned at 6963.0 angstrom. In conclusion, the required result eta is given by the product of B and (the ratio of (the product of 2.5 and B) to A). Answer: 0.5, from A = 0.8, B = -0.40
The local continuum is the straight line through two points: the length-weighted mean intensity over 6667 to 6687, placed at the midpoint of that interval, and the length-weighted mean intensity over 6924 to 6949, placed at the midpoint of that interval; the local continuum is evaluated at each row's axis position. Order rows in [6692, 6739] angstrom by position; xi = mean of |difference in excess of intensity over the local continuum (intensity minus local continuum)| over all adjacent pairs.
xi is 0.7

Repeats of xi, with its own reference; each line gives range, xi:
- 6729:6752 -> 0.3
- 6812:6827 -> 0.7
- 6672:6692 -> 1.1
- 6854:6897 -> 0.8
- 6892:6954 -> 1.1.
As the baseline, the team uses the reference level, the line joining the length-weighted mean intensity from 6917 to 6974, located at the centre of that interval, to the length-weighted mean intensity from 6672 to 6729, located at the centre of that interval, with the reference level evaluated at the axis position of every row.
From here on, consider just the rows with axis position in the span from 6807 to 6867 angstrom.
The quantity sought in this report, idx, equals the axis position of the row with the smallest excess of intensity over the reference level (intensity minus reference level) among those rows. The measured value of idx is 6860.5 angstrom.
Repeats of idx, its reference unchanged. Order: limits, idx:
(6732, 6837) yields 6755.5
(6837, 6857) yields 6848.0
